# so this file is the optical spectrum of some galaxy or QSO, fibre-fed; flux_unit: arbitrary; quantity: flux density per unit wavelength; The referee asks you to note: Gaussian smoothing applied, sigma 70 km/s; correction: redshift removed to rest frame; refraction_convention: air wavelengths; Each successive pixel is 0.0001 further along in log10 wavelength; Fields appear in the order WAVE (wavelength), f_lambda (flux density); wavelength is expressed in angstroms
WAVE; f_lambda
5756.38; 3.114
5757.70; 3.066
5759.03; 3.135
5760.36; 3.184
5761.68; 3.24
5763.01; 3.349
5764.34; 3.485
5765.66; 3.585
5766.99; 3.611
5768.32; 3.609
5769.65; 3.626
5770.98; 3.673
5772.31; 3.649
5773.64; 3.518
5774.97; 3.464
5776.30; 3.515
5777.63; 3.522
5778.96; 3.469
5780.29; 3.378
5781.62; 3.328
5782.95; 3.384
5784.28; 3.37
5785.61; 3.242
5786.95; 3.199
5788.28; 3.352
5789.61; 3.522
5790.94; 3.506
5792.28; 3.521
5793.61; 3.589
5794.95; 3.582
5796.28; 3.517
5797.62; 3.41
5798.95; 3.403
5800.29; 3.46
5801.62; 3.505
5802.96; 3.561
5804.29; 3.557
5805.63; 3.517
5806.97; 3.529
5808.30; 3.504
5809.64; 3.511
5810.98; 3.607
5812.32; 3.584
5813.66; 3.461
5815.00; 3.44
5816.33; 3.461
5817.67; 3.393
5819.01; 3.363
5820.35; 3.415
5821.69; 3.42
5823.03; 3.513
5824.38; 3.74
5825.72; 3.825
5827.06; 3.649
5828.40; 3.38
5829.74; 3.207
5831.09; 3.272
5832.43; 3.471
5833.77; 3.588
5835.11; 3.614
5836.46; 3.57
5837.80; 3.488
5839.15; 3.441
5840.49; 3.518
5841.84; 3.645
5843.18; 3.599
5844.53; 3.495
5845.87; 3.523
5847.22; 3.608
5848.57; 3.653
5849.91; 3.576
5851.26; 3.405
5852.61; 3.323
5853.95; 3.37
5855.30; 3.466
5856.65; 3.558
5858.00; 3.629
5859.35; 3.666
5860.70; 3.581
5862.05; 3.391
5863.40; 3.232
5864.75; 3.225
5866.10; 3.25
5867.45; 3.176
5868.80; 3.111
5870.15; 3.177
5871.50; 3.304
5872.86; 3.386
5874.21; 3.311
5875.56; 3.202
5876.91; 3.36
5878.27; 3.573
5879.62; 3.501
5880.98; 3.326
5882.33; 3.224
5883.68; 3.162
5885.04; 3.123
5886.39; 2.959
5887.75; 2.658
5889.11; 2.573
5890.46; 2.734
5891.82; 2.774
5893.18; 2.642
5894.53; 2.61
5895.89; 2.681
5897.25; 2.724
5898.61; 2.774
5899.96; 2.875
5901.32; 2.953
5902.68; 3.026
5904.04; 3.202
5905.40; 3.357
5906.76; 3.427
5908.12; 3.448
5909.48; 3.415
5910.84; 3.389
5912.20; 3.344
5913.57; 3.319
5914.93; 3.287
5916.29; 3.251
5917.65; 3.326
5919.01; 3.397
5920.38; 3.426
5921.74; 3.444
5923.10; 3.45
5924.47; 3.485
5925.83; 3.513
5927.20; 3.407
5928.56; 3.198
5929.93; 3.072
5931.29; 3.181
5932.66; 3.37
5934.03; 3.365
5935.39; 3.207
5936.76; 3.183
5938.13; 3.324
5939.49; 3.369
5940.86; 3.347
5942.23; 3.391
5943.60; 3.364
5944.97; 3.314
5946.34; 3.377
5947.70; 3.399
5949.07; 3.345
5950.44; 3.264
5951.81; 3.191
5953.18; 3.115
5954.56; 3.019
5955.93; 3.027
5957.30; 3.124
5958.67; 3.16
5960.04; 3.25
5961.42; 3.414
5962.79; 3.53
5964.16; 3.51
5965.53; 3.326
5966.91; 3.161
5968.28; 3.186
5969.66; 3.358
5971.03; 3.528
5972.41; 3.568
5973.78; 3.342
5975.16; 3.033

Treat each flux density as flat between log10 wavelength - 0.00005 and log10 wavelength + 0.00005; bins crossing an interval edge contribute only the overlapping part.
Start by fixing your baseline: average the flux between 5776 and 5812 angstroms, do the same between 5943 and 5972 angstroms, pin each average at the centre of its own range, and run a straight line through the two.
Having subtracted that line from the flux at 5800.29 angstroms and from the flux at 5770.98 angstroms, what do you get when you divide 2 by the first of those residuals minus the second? -11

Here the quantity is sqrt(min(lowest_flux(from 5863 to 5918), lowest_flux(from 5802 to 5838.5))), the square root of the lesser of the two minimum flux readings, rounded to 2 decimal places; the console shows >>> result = 1.60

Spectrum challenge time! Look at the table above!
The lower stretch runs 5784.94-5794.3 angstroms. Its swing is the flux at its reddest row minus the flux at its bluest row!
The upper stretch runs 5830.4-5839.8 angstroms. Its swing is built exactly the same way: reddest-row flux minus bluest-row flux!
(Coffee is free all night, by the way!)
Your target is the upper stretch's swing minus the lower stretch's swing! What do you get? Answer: -0.18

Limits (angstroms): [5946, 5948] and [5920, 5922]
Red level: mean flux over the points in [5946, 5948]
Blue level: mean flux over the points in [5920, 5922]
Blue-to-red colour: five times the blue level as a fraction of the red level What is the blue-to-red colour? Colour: 5.1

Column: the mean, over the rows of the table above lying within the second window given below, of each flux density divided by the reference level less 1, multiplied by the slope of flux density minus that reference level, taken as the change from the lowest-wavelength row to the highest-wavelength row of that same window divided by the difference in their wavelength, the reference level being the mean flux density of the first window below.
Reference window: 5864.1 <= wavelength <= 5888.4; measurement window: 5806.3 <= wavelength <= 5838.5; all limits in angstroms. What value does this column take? -0.0001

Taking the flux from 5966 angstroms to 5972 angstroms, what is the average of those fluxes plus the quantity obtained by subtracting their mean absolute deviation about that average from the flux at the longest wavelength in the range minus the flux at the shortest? 3.5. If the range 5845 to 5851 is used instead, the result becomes 3.6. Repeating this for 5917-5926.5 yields 3.6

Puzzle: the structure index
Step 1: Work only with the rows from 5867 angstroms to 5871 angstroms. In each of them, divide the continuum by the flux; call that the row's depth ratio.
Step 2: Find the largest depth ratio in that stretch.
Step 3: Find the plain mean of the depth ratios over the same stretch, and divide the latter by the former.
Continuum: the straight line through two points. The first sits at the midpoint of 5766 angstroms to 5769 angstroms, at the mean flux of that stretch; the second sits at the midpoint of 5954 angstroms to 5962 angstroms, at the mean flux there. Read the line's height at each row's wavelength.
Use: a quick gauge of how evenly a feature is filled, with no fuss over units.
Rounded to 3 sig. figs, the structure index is 0.986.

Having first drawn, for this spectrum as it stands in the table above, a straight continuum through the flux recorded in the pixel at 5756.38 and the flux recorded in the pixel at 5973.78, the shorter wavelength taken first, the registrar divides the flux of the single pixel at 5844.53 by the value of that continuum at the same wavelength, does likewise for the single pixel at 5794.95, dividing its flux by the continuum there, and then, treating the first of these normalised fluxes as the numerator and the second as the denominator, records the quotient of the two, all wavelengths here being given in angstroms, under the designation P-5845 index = 0.96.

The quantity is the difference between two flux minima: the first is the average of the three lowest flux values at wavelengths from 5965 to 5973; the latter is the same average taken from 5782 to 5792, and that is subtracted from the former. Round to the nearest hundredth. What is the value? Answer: -0.04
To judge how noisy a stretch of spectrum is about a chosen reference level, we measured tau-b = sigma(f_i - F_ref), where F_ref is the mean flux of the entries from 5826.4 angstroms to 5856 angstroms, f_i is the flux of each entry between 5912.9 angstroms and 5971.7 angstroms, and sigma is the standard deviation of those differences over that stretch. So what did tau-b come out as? 0.13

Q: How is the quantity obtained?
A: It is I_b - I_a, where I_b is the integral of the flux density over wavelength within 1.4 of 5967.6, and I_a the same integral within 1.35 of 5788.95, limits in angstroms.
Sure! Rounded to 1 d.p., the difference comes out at -0.4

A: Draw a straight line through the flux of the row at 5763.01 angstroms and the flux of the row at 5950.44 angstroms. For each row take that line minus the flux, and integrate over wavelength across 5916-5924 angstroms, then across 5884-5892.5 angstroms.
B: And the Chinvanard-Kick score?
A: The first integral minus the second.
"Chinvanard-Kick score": -5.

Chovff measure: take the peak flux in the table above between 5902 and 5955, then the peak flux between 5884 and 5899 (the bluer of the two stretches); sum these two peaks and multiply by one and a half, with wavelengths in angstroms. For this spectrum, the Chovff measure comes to 10.0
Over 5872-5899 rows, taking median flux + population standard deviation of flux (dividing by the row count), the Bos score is 3.37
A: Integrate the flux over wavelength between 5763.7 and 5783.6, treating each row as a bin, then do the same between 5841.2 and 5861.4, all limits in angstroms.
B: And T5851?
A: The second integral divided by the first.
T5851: 1.02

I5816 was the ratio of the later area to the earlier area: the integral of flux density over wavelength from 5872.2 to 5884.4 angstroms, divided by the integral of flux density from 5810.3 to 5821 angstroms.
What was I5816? 1.1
